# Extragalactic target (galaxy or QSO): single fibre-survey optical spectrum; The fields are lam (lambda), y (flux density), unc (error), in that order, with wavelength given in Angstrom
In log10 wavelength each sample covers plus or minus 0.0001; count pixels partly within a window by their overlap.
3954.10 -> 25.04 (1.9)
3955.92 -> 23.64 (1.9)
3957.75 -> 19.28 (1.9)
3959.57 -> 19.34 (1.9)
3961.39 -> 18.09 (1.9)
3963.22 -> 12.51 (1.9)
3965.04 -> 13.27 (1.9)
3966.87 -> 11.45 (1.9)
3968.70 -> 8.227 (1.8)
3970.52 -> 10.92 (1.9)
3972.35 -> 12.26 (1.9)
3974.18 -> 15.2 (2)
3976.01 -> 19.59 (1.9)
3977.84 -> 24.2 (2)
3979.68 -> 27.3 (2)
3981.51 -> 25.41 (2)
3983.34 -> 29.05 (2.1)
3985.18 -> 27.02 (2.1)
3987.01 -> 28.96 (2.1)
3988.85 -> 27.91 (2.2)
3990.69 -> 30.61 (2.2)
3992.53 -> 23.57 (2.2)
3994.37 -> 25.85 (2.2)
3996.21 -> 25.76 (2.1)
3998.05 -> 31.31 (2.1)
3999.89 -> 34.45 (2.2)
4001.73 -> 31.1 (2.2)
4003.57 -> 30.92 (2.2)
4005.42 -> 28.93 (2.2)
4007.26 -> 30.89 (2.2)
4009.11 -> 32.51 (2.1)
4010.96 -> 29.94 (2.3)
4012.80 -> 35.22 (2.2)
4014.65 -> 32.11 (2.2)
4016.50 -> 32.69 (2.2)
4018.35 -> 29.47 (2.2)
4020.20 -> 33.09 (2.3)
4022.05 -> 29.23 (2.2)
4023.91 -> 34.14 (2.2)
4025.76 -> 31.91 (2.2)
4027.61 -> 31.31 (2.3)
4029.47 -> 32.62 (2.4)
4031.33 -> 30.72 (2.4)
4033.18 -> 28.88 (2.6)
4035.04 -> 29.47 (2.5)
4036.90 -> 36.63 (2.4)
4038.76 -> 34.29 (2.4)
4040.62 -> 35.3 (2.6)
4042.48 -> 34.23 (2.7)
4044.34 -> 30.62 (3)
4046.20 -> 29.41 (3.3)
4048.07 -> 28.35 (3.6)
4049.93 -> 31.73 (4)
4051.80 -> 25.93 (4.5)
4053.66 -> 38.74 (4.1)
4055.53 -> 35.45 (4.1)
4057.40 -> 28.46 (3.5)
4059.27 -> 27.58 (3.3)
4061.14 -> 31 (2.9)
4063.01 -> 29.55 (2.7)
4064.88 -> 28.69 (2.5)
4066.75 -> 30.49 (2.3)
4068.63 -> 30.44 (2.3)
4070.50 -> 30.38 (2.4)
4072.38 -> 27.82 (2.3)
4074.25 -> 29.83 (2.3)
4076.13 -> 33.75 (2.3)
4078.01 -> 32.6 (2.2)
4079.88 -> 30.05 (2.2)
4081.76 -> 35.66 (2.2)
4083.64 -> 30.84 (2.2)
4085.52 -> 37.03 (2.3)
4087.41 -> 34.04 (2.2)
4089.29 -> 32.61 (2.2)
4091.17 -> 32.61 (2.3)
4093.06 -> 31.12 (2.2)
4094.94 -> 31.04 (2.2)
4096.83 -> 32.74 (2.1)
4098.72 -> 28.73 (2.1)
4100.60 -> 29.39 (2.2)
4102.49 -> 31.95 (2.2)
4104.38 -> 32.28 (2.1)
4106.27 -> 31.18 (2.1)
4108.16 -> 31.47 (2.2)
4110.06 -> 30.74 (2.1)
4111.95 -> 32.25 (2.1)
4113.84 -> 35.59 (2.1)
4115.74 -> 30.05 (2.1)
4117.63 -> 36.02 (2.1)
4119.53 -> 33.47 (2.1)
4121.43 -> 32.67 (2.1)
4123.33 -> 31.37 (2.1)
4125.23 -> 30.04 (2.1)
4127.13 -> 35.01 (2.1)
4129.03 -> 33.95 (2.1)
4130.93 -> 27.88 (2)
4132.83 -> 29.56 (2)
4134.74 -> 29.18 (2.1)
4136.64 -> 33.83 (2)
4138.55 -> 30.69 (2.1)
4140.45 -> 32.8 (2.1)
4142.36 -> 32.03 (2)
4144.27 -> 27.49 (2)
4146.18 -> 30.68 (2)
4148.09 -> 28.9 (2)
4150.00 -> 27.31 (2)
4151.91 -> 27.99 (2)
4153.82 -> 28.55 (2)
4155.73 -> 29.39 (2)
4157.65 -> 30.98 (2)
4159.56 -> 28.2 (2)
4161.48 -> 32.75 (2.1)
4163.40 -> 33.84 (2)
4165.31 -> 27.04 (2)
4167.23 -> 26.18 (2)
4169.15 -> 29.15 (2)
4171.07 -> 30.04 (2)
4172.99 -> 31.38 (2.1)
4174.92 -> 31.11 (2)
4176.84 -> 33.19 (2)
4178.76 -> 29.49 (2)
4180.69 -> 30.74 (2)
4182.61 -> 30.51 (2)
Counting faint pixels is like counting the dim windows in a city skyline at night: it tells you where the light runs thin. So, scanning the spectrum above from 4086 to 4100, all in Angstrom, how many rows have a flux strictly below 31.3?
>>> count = 3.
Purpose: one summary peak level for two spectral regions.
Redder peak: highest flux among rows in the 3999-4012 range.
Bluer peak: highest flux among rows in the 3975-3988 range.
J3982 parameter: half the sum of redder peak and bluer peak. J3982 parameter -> 32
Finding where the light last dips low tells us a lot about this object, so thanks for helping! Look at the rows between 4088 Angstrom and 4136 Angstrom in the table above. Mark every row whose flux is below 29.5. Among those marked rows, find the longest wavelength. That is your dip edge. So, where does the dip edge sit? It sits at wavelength 4134.74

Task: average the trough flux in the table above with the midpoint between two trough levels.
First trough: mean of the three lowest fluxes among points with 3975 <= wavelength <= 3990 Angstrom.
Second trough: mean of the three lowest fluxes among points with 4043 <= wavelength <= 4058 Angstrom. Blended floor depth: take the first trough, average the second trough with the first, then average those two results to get 24.2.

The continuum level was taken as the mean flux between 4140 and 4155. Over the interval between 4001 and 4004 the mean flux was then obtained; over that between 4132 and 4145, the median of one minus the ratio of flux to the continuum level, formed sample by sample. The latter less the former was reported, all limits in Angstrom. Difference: -31.1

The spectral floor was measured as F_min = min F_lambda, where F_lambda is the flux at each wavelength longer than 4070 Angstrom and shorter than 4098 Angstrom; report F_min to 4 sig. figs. 27.82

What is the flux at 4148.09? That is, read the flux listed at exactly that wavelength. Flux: 28.9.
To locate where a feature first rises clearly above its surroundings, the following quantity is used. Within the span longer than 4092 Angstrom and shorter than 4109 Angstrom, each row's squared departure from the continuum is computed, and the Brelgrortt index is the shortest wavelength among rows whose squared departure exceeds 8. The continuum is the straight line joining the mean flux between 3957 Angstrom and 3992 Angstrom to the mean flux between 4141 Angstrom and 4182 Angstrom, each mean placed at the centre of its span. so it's 4093.06 Angstrom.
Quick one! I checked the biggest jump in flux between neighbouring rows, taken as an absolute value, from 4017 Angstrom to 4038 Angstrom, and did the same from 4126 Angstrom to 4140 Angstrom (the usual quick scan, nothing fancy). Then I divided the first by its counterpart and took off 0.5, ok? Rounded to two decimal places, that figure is 0.68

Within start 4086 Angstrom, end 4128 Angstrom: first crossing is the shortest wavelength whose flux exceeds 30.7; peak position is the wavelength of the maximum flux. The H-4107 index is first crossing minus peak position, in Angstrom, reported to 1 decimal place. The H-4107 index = -30.2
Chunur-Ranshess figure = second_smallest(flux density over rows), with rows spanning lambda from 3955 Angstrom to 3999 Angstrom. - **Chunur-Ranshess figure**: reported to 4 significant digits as 10.92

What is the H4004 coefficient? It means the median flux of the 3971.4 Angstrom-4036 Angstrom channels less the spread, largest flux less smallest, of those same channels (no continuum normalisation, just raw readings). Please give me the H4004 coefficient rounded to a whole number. 7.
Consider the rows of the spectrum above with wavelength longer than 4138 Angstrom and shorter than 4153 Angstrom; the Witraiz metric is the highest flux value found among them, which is 32.8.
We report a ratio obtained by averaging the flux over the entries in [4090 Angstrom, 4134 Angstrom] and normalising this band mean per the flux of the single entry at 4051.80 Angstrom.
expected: 1.23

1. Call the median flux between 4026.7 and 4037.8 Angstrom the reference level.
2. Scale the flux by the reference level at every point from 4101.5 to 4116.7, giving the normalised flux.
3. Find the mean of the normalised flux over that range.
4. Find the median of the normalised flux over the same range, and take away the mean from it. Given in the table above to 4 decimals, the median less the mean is -0.0074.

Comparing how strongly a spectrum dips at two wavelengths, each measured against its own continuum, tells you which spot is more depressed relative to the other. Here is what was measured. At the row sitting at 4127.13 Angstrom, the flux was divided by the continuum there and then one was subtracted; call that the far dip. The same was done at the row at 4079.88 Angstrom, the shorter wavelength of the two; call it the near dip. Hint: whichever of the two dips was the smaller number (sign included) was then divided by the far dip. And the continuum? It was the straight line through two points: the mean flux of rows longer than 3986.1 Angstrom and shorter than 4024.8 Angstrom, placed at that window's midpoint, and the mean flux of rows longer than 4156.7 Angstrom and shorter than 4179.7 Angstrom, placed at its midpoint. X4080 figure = -0.1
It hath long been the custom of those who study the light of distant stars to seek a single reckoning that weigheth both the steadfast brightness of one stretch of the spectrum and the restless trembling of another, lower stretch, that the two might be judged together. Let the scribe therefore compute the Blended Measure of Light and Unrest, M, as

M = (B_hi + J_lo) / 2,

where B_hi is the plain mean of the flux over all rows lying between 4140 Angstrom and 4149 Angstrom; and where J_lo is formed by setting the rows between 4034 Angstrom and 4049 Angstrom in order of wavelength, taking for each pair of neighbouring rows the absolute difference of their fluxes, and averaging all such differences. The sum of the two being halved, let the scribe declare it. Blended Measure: 16.4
